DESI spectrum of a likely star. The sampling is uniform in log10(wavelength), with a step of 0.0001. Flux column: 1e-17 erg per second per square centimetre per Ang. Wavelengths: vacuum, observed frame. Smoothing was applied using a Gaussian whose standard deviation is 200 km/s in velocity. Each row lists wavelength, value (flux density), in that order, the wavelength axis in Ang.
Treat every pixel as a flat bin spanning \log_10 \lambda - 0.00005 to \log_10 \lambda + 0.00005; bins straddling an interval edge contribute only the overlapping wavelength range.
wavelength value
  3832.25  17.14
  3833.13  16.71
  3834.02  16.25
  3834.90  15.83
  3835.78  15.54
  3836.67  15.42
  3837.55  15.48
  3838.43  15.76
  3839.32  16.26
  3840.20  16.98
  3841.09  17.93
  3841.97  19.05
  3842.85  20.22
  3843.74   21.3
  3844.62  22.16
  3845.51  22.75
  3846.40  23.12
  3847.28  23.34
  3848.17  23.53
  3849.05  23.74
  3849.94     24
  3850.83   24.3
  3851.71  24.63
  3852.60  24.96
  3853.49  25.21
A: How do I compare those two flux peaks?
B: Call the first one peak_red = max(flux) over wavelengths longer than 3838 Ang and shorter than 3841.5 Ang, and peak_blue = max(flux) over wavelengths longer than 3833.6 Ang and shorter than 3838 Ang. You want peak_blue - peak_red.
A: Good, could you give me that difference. -2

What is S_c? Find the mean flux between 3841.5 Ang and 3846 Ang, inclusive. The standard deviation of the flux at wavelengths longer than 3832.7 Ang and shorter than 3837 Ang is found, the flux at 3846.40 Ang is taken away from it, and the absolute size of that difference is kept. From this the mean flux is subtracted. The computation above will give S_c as 1.5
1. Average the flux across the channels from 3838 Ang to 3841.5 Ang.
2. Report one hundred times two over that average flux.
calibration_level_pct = 12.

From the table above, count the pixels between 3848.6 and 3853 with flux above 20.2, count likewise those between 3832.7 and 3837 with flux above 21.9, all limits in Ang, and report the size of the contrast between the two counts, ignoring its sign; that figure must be 5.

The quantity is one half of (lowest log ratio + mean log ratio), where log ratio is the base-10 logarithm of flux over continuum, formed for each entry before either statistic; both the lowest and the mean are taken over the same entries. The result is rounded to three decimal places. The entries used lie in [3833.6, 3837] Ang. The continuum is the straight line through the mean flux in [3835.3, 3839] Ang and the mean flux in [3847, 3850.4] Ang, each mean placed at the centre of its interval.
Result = 0.024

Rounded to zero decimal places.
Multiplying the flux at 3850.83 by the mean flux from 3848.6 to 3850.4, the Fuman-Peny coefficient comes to 580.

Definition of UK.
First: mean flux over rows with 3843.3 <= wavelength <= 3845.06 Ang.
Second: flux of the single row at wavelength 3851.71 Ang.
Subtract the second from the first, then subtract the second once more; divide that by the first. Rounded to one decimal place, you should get -1.3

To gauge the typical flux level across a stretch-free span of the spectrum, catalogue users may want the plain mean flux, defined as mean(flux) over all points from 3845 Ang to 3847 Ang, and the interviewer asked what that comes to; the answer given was 23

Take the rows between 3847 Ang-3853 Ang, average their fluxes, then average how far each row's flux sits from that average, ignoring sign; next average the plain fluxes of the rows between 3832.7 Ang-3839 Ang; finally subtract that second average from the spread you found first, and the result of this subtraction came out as -15.4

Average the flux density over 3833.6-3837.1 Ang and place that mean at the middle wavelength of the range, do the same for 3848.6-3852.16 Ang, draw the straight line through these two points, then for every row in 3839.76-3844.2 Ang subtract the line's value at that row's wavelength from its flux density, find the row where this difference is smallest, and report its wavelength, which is 3840.20 Ang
